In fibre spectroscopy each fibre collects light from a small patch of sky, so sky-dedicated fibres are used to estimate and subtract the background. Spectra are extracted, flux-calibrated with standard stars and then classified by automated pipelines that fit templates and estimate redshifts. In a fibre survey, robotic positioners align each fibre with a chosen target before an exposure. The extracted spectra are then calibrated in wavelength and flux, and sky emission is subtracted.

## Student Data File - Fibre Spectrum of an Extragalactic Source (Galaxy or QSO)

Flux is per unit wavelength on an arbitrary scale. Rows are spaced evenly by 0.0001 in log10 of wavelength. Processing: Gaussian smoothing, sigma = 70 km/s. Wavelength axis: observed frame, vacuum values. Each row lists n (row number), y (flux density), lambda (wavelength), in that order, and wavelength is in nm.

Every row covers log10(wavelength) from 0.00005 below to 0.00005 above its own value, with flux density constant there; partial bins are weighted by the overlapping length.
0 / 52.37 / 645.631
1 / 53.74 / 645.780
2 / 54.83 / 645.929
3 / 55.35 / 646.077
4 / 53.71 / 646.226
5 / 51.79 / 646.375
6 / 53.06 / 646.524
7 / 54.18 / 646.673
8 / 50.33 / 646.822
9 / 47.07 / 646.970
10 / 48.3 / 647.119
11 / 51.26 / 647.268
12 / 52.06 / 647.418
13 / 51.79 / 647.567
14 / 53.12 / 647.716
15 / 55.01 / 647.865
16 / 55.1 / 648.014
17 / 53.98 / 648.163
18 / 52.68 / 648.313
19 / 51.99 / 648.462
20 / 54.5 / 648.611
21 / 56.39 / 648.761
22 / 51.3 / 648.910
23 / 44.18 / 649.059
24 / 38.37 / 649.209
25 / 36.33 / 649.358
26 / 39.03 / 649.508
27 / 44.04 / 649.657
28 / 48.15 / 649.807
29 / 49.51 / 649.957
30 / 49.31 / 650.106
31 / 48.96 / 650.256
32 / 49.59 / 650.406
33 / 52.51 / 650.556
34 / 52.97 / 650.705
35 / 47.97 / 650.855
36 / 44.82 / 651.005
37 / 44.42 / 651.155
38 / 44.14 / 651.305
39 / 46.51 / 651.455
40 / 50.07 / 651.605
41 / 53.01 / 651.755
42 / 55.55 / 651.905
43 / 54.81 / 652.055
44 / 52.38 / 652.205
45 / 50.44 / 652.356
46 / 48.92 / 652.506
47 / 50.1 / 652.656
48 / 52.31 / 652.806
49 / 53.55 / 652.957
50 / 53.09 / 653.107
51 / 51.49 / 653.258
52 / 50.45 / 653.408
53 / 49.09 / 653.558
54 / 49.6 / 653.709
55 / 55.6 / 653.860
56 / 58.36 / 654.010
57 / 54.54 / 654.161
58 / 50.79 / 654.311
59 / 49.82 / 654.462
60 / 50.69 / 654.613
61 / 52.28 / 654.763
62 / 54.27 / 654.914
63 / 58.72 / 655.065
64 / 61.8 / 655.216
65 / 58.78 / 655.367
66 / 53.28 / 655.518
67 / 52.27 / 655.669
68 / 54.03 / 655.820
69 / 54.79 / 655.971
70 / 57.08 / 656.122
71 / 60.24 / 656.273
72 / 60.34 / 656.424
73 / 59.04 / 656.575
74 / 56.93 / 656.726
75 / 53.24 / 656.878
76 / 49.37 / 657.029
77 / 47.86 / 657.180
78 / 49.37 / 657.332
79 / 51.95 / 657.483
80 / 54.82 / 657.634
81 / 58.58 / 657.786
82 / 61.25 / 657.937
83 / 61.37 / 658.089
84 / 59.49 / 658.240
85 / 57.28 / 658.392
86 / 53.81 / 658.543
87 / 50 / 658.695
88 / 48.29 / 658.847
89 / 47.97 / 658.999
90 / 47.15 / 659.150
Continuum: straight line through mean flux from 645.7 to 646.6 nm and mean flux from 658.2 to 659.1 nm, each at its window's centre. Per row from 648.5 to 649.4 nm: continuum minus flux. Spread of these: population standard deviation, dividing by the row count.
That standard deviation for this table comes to 8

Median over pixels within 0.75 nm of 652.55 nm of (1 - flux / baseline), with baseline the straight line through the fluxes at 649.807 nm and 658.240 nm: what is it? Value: -0.006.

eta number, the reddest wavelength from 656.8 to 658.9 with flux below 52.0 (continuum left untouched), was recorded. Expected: 658.847 nm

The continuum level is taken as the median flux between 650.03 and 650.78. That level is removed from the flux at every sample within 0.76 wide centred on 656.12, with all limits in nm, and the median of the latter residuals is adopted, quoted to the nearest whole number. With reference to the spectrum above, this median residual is 7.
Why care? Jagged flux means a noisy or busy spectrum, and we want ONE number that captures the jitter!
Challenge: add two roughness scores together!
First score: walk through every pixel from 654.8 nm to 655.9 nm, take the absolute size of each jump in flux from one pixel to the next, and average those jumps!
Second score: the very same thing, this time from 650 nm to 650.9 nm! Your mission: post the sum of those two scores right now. 5.0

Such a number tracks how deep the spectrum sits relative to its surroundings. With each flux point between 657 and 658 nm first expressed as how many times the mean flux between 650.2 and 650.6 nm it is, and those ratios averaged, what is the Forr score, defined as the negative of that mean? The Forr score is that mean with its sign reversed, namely -1.06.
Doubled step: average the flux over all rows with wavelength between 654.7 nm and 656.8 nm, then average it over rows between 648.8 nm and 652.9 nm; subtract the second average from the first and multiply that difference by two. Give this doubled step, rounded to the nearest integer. 17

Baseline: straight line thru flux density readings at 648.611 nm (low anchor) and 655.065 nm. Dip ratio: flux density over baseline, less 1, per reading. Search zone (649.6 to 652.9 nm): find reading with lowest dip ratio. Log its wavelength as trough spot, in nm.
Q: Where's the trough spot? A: 651.305 nm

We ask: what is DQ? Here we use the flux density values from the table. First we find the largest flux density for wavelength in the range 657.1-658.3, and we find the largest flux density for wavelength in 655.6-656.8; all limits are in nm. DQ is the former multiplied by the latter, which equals 3703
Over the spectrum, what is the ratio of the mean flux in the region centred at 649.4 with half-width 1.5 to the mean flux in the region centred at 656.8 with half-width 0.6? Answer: 0.90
